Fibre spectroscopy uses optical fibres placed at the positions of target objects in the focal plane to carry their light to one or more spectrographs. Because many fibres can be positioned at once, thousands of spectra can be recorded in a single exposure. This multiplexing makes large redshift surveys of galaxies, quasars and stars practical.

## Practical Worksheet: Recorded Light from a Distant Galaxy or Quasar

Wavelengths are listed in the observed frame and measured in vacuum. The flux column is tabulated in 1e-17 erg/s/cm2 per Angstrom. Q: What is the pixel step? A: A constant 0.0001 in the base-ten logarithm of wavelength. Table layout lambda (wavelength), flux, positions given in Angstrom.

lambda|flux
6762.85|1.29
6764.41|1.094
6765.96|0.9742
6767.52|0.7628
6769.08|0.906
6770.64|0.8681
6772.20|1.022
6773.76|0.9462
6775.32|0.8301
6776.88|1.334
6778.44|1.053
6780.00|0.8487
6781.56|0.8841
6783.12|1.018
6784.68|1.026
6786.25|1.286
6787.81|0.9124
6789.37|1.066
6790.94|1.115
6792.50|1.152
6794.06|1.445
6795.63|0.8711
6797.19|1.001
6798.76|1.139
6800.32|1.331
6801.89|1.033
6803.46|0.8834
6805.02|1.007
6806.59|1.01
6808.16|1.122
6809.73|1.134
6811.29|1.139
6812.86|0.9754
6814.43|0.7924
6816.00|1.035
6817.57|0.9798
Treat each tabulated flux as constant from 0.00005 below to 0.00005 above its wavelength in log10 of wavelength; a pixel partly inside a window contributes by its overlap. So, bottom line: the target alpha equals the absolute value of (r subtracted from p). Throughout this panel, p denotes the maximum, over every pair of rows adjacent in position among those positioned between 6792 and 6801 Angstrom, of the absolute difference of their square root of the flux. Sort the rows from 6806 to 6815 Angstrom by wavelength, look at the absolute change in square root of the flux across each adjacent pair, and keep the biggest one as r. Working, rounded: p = 0.27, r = 0.097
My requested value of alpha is 0.171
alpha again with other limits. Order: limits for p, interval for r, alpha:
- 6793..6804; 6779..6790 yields 0.090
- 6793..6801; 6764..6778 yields 0.025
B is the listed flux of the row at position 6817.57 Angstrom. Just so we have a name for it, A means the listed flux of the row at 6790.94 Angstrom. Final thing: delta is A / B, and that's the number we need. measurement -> 1.14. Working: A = 1.115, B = 0.9798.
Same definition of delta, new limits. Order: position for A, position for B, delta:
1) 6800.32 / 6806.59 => 1.32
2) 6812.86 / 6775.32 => 1.18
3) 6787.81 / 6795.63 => 1.05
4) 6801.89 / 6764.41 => 0.94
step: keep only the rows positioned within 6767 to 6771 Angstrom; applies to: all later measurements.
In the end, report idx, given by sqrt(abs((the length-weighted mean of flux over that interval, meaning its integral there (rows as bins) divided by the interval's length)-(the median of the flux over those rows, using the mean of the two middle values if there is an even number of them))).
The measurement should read 0.14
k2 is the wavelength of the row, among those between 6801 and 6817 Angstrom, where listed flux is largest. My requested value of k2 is 6811.29 Angstrom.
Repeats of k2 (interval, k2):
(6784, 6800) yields 6794.06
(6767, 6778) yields 6776.88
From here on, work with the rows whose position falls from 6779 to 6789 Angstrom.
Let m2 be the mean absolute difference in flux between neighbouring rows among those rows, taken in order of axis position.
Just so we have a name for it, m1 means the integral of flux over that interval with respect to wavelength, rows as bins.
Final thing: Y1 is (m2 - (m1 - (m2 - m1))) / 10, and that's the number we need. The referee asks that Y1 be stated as -1.97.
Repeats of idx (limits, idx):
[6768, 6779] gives 0.20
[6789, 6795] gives 0.25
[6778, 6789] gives 0.11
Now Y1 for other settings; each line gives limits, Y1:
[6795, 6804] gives -1.85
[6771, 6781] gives -1.95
